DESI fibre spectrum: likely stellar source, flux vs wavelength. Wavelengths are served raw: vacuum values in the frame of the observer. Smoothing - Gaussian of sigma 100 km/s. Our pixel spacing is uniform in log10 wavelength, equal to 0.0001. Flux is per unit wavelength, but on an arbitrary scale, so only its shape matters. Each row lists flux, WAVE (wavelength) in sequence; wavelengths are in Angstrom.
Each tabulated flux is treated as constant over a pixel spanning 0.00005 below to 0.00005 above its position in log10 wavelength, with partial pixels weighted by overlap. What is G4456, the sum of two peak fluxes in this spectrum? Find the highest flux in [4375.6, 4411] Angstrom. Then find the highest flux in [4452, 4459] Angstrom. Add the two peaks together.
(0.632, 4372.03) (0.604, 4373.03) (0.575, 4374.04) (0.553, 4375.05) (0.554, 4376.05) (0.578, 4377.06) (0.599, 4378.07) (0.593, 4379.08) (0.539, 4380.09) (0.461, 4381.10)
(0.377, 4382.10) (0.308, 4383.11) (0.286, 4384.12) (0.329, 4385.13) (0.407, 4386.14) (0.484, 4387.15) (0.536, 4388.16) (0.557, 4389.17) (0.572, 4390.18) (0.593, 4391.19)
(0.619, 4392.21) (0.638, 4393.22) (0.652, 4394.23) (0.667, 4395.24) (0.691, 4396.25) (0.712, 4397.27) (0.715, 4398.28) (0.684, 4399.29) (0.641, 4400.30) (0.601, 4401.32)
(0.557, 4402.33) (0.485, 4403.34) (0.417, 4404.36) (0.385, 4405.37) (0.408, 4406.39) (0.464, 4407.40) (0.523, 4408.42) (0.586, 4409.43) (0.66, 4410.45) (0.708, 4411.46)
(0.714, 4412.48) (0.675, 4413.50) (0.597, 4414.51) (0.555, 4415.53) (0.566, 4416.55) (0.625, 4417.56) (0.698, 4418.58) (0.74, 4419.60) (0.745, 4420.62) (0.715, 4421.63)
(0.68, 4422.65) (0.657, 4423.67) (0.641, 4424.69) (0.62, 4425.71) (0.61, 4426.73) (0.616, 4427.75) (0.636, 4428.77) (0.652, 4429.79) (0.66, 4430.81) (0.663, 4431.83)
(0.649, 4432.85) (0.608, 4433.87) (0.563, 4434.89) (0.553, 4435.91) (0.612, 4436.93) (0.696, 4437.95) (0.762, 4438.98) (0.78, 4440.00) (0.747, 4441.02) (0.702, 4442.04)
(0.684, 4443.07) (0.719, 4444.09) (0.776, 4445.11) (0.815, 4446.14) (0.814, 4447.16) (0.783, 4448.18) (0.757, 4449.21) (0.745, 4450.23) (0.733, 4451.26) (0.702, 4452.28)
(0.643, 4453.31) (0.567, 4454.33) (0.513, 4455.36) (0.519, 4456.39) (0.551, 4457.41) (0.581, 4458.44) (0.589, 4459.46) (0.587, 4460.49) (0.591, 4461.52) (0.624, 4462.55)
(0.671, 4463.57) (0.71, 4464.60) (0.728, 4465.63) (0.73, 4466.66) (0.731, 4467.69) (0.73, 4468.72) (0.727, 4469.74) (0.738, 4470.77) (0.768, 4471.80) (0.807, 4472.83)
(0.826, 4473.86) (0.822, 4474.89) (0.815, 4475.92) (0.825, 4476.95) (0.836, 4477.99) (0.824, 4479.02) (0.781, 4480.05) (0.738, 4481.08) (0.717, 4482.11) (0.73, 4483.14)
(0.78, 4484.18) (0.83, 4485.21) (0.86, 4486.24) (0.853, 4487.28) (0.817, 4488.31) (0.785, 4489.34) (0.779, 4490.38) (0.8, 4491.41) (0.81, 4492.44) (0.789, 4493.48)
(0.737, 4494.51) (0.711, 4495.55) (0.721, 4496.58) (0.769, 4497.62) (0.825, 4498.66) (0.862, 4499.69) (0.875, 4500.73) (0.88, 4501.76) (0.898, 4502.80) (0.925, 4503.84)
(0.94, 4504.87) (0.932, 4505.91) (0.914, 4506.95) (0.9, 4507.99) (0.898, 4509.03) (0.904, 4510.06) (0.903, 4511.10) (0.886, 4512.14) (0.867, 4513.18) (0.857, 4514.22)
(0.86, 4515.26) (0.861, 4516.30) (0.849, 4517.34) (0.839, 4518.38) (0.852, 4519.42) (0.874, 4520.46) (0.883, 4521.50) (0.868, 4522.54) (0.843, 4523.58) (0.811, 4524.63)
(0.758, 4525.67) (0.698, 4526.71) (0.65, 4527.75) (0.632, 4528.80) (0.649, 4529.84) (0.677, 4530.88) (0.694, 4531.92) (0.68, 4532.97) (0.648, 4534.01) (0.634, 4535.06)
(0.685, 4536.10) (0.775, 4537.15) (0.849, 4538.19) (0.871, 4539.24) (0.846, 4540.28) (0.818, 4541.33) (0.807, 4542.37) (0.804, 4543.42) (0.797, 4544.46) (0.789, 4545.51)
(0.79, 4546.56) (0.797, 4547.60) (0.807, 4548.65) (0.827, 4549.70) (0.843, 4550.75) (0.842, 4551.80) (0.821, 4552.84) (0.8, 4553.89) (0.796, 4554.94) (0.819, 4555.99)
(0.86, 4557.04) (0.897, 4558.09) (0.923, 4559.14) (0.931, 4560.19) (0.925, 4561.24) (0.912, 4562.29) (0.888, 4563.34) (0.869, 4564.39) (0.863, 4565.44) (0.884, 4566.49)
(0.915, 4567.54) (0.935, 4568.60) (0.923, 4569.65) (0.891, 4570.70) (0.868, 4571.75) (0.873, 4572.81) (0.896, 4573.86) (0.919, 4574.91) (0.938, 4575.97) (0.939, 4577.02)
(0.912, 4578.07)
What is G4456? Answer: 1.42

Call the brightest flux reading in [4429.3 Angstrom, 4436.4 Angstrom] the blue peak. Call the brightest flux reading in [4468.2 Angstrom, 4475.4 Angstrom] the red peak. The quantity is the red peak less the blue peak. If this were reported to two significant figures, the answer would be 0.16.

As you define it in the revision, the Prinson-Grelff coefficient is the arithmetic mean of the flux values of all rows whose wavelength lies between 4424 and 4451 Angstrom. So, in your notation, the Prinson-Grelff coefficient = 0.687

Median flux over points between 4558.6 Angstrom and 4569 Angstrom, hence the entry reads 0.91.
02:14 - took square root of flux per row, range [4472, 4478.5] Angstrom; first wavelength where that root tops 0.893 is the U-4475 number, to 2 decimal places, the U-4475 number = 4472.83 Angstrom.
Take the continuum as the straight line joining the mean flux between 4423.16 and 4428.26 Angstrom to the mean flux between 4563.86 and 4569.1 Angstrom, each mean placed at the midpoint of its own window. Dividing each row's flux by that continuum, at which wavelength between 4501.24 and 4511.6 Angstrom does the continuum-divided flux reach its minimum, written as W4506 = 4501.76 Angstrom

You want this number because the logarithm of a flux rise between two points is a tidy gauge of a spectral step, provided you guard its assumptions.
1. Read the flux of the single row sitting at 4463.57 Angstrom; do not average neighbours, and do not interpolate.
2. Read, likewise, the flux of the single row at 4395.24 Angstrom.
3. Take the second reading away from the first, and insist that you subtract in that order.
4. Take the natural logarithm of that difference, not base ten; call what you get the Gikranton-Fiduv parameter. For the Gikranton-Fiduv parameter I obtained -5.5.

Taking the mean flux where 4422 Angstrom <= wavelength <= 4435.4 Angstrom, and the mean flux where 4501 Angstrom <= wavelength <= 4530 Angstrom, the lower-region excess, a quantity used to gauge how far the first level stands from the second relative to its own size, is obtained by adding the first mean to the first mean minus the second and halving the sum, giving 0.21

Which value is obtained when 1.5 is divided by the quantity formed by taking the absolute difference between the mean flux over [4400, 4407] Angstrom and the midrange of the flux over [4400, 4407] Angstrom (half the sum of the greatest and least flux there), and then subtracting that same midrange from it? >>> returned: -3.0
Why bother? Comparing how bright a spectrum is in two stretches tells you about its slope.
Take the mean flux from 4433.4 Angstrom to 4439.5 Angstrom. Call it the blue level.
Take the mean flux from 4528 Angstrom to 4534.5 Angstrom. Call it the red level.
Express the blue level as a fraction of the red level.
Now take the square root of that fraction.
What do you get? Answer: 0.98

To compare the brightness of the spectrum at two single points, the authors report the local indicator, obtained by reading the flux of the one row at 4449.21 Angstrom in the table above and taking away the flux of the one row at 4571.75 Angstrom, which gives -0.11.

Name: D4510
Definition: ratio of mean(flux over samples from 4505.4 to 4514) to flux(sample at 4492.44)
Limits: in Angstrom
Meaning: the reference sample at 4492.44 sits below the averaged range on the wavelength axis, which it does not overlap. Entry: 1.11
